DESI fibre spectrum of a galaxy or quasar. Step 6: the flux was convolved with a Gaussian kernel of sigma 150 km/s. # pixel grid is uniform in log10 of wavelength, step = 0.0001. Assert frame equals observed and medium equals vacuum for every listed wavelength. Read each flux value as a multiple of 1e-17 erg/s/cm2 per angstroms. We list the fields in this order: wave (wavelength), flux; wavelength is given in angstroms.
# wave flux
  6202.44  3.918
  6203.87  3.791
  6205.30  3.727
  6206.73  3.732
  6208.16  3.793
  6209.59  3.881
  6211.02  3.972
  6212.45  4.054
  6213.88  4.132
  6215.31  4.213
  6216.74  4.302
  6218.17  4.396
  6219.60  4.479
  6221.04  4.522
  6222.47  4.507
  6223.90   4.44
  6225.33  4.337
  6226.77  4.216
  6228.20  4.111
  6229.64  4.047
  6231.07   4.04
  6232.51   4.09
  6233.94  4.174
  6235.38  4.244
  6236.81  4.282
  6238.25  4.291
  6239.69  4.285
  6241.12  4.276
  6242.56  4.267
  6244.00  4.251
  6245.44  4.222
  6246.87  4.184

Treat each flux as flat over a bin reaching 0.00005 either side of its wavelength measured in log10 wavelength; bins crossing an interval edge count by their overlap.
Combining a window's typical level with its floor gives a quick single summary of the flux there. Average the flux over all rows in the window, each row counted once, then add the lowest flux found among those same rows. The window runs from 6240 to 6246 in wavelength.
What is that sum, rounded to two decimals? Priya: 8.48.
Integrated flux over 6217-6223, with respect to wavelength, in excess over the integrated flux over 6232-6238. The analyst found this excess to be 1.5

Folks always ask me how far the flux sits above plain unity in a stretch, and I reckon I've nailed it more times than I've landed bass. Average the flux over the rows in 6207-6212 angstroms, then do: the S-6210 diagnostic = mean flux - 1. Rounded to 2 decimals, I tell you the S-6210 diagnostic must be 2.88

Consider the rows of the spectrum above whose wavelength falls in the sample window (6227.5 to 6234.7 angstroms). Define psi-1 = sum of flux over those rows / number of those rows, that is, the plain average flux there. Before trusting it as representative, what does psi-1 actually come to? 4.09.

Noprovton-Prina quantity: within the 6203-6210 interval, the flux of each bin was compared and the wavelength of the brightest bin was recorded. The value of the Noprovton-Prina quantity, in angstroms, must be 6209.59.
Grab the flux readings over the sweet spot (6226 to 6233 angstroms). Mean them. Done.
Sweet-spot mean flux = 4.10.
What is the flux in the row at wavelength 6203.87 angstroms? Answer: 3.791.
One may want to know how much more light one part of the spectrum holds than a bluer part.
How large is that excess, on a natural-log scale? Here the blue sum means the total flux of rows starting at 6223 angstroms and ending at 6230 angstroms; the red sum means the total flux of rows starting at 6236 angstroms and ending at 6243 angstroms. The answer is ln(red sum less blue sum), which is -1.39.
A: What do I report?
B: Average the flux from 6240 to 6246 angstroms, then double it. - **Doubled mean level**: 8.51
